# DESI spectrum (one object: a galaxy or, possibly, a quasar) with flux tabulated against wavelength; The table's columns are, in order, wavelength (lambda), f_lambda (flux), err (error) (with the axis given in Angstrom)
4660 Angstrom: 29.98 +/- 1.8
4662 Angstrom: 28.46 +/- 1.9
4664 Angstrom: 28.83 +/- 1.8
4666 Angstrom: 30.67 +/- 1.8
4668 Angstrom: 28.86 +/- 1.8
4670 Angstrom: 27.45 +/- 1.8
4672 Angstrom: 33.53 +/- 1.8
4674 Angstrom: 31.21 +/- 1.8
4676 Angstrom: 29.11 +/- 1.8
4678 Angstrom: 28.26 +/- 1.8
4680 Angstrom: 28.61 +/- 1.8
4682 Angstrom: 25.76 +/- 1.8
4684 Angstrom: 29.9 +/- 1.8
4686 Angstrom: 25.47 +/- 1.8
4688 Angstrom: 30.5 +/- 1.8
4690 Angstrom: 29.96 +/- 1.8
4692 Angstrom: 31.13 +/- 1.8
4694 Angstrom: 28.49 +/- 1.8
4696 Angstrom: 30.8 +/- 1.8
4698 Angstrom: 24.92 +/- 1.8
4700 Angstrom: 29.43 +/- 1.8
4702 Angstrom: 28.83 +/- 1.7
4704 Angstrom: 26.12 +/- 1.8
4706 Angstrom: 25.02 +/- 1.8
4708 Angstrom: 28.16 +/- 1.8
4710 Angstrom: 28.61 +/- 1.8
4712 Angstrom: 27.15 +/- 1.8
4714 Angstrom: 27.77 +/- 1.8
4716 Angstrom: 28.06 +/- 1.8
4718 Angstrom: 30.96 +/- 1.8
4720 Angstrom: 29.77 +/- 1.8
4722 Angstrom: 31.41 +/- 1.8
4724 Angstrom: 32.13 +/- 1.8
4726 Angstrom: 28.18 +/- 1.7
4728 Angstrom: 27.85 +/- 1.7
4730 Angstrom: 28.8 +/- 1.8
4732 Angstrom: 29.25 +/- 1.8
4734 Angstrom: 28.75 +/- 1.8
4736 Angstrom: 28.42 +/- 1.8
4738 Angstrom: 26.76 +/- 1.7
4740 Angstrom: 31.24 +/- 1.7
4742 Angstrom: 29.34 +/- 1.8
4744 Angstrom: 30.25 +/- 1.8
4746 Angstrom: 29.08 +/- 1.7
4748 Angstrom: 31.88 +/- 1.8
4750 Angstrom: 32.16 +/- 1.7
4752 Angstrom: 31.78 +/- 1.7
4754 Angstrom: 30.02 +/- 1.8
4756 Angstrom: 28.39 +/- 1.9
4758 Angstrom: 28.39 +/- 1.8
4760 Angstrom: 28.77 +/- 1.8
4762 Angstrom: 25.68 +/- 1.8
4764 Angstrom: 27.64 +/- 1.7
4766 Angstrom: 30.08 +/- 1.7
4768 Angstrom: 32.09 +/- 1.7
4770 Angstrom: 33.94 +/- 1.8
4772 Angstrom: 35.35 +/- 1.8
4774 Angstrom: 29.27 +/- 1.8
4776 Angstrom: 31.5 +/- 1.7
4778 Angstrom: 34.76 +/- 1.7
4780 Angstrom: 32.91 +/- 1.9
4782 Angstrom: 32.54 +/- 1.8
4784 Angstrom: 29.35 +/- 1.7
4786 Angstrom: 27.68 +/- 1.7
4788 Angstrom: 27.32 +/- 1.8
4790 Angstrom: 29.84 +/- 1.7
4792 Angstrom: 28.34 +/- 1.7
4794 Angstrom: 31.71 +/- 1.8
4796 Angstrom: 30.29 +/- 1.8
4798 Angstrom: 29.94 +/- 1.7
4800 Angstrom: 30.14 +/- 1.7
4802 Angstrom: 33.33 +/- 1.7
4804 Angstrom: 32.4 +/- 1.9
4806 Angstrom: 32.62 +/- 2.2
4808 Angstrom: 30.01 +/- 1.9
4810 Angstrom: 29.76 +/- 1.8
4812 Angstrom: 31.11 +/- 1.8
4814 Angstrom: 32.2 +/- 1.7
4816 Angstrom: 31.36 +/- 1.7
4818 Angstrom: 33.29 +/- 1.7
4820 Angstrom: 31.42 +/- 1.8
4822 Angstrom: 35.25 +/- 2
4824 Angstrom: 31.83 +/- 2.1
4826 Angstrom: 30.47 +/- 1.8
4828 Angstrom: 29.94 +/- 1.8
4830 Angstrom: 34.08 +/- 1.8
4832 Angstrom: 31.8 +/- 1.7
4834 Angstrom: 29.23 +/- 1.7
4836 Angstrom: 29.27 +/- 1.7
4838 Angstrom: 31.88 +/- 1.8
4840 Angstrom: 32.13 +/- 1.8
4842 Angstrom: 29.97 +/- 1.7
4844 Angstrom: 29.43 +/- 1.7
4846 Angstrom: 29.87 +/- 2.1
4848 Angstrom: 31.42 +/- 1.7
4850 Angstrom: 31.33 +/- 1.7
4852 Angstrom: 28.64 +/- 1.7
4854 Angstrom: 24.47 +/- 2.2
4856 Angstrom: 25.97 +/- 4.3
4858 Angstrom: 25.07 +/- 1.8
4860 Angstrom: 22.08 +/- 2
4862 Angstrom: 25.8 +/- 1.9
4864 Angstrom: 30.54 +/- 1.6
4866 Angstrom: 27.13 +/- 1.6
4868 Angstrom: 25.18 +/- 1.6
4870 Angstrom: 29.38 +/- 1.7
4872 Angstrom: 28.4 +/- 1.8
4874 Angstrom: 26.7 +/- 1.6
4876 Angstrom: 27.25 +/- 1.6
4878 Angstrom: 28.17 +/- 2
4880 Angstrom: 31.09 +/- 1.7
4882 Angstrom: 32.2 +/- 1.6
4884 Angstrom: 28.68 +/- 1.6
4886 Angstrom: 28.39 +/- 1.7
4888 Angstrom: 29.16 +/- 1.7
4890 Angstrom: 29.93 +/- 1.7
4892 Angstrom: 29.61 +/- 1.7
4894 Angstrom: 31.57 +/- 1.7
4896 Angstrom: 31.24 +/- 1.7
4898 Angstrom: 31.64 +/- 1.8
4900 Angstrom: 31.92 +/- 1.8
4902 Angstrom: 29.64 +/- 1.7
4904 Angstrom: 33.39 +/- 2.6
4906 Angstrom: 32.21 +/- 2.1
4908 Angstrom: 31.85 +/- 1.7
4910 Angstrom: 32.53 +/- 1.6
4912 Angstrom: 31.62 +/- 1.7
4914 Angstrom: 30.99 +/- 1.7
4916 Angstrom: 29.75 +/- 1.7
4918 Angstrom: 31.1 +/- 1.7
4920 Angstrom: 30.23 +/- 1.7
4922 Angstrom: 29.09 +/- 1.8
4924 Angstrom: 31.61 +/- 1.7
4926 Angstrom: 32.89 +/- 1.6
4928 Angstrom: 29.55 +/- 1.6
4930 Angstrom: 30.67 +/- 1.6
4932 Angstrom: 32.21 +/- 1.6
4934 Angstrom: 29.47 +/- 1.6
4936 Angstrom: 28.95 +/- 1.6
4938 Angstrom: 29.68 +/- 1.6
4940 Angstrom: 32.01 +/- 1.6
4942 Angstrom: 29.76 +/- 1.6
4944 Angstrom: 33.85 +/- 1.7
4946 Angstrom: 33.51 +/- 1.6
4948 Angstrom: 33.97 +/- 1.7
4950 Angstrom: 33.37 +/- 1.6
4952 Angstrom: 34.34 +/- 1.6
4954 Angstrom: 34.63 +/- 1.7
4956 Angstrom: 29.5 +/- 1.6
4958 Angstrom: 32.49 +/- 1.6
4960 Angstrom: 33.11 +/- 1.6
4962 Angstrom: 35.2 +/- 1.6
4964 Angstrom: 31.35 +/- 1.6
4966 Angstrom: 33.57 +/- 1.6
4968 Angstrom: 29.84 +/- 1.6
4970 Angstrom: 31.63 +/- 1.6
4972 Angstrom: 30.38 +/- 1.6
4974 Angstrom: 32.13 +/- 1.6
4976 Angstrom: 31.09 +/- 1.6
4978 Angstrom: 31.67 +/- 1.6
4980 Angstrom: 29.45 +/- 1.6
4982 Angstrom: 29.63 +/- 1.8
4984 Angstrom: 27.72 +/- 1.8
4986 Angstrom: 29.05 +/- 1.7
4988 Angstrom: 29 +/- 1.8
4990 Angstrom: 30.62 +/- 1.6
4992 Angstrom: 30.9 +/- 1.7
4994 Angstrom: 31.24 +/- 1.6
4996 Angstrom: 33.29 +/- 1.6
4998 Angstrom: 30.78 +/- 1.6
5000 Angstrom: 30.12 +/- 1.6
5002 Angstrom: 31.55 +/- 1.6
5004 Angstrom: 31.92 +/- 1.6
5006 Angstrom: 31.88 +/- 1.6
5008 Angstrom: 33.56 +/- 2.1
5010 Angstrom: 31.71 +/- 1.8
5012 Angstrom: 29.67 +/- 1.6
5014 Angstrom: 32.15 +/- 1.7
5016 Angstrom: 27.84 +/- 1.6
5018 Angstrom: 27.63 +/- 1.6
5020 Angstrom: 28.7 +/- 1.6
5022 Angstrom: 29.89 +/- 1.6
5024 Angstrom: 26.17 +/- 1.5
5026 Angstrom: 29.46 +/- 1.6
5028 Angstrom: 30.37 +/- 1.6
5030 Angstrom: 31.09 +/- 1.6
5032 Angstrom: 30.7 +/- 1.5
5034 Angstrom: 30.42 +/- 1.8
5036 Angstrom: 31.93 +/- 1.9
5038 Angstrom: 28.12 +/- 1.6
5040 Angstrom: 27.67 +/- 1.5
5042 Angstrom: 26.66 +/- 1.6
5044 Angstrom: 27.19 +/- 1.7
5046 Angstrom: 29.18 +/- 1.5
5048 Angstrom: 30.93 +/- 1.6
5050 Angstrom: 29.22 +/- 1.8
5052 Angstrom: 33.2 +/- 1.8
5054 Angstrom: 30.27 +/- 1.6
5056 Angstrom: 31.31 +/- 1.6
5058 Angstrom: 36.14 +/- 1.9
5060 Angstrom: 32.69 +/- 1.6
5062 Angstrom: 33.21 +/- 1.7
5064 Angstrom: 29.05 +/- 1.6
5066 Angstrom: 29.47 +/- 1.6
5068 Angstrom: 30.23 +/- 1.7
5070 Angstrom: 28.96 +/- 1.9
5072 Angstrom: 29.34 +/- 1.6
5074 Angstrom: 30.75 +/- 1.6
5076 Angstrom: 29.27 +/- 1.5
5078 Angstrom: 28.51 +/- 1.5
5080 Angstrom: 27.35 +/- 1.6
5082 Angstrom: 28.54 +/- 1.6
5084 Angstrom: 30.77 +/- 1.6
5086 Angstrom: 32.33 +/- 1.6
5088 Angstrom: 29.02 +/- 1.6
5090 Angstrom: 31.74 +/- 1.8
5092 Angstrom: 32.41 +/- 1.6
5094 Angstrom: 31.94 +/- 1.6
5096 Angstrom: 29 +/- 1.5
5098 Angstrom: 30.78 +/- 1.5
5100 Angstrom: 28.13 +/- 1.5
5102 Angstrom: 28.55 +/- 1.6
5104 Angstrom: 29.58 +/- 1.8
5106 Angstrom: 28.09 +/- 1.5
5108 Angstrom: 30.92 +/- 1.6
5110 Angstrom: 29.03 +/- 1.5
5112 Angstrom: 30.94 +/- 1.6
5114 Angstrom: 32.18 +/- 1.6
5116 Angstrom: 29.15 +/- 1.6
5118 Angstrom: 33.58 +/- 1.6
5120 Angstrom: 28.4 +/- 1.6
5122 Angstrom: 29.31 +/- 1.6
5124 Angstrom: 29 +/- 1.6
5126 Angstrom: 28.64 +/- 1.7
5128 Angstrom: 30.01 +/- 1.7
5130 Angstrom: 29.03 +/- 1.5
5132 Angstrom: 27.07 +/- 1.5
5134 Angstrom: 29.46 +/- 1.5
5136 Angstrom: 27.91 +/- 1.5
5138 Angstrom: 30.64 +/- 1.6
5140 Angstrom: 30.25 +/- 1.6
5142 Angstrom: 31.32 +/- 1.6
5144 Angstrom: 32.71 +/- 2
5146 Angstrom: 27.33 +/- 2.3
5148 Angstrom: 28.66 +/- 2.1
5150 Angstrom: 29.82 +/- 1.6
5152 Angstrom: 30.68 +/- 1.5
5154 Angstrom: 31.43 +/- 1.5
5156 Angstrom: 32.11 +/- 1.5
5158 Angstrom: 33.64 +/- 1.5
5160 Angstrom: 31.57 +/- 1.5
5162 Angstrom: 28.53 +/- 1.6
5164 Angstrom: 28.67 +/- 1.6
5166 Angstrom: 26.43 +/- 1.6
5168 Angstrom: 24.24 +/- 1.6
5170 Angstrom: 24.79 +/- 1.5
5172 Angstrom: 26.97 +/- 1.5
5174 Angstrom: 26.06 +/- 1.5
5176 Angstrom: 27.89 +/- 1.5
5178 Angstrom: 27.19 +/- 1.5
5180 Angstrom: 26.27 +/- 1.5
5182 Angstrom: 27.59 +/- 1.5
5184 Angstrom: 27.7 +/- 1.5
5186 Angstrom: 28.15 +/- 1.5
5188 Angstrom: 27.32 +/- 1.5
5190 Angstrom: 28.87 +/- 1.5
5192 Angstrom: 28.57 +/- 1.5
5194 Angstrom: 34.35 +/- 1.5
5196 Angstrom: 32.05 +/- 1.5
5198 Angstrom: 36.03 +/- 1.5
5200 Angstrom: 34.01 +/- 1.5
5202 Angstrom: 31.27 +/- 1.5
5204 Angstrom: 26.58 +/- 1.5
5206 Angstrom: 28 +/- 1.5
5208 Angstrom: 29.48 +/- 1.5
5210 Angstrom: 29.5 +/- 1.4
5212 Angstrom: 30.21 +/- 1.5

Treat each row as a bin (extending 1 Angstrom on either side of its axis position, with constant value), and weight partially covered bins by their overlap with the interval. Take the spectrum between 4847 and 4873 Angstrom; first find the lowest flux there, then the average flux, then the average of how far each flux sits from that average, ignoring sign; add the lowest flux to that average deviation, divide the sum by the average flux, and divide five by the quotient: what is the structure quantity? 5.58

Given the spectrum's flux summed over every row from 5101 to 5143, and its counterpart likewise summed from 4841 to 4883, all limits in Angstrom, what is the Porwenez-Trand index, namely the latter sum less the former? -33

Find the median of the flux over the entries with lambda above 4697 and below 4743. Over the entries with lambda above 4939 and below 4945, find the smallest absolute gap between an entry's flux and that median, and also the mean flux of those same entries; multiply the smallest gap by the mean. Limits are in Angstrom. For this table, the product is 37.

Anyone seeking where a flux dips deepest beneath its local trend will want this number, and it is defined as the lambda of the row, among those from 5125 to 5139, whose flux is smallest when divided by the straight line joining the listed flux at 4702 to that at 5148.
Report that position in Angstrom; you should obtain 5132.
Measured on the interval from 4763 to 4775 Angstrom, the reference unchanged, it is 4764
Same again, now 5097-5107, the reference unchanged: 5106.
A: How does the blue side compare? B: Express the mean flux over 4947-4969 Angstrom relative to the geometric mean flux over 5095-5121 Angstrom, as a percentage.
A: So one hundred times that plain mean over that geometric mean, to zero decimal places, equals 110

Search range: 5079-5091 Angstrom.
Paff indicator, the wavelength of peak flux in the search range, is 5086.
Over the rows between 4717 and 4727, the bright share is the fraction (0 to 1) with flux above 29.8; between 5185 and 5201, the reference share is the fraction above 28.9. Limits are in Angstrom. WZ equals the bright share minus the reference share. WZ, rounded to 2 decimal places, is 0.10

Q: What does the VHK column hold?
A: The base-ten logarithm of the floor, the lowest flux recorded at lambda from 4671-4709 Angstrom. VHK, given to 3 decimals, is 1.397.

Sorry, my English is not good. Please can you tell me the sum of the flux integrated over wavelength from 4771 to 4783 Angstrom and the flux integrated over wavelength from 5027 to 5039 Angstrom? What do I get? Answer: 758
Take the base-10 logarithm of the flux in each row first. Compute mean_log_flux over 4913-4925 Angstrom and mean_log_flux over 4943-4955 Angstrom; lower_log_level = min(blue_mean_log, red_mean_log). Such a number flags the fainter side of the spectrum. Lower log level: 1.48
